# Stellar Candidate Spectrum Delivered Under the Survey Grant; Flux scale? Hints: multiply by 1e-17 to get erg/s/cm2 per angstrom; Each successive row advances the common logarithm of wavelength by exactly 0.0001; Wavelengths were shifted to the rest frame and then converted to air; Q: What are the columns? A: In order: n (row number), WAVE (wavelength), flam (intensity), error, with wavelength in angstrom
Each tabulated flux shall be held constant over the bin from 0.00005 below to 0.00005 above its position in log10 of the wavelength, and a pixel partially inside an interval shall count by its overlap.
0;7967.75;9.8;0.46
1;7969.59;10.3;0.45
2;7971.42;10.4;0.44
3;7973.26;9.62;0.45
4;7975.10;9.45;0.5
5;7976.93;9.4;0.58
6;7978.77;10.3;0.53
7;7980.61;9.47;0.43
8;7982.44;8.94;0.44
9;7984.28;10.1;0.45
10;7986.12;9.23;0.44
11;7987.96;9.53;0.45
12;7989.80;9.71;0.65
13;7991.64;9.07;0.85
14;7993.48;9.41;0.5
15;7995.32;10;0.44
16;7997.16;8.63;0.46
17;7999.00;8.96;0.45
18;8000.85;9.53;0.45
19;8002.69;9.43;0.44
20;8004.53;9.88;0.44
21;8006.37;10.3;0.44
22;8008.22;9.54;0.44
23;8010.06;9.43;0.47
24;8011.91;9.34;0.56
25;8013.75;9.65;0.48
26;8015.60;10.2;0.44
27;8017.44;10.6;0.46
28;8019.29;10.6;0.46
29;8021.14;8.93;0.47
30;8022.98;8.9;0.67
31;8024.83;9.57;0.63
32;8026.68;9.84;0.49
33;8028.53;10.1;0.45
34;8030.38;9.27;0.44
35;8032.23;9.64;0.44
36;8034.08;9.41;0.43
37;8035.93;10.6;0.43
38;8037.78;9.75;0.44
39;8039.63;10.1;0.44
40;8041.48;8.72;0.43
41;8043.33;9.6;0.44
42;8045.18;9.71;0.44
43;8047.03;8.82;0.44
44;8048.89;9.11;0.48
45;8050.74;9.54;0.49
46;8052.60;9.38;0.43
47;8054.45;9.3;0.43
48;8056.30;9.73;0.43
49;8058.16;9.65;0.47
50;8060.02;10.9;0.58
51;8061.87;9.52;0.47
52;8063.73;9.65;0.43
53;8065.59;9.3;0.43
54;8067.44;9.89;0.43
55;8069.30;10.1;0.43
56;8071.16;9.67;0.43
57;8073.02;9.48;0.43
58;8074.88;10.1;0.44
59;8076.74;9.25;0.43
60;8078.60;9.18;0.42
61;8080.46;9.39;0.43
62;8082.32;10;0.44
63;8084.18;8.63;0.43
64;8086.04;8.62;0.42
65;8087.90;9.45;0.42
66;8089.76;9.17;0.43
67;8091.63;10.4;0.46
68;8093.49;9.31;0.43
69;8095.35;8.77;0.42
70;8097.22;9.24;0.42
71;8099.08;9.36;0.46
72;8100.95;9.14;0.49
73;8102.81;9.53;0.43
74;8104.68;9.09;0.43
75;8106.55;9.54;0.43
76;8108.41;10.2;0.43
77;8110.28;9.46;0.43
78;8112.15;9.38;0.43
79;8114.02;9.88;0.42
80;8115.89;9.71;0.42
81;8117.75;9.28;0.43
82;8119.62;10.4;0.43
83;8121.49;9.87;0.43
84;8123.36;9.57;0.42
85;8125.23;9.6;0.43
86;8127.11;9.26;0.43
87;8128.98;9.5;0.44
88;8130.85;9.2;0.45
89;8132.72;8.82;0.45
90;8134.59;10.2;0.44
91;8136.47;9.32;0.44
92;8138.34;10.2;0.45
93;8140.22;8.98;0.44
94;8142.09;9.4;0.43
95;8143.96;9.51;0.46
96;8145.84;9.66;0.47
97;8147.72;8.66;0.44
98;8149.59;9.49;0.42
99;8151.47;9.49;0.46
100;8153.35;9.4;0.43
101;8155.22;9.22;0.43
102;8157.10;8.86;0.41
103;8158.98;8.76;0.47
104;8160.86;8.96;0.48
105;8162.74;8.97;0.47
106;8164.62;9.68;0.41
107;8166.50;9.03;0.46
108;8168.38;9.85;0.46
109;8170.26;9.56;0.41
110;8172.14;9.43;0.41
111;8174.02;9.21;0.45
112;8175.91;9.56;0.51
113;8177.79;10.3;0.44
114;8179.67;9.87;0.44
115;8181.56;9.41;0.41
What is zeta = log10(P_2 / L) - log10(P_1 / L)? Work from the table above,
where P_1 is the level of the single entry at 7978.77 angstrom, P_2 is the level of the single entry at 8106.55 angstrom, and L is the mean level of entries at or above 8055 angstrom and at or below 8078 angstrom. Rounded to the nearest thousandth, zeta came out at -0.033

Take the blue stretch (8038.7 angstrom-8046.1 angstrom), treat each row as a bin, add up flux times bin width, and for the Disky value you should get 70.6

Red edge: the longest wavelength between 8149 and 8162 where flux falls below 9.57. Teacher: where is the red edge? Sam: 8160.86 angstrom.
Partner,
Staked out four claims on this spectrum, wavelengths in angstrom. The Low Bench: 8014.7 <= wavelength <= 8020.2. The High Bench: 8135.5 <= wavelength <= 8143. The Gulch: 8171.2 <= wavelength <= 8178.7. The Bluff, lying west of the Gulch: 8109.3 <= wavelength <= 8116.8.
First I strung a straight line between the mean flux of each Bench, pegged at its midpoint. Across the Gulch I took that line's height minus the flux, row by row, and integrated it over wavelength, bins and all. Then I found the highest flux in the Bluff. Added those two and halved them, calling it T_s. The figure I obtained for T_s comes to 3.3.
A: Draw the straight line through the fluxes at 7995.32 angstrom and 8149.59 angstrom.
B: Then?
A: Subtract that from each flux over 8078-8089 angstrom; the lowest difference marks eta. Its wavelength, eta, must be 8086.04 angstrom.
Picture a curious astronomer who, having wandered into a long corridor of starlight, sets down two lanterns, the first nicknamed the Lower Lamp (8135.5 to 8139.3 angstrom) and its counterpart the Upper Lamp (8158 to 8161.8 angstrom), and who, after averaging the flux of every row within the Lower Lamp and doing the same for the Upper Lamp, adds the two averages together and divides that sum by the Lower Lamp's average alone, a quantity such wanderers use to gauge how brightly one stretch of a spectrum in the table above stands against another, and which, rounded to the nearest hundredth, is 1.91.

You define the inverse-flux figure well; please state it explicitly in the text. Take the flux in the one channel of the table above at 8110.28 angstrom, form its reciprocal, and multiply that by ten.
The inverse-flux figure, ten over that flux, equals 1.06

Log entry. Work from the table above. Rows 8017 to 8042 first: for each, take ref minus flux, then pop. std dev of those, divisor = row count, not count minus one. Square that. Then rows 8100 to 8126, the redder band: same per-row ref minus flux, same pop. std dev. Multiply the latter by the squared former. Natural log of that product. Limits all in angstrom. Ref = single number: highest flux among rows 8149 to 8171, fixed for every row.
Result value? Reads -2.00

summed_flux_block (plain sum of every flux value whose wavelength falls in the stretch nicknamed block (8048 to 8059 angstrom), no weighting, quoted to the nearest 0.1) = 56.7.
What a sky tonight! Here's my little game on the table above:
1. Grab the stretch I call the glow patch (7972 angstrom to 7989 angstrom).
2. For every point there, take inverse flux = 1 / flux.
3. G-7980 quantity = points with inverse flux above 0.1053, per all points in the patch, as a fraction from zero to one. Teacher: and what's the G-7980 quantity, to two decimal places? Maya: 0.56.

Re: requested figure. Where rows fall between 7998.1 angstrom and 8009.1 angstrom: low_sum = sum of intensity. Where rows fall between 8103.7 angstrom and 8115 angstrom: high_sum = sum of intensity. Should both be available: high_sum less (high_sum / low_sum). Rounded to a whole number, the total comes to 57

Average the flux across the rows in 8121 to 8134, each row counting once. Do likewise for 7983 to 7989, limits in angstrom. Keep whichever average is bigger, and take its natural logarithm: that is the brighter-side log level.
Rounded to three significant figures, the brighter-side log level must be 2.26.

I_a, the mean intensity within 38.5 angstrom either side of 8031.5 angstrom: 9.63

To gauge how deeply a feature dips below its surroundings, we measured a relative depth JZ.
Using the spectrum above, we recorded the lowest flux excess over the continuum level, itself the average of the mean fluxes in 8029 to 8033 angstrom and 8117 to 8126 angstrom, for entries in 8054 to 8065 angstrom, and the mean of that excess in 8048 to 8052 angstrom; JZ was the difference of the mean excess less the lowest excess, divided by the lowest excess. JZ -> -0.1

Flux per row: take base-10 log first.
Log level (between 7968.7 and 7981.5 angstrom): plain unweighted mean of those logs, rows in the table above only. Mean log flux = 0.993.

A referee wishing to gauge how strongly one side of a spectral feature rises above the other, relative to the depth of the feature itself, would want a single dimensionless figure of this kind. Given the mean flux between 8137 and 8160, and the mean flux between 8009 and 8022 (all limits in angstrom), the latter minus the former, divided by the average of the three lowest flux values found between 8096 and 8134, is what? 0.058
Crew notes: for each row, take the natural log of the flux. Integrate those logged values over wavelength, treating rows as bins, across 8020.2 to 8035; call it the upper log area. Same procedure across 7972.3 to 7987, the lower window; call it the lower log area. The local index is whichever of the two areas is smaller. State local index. 33.2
